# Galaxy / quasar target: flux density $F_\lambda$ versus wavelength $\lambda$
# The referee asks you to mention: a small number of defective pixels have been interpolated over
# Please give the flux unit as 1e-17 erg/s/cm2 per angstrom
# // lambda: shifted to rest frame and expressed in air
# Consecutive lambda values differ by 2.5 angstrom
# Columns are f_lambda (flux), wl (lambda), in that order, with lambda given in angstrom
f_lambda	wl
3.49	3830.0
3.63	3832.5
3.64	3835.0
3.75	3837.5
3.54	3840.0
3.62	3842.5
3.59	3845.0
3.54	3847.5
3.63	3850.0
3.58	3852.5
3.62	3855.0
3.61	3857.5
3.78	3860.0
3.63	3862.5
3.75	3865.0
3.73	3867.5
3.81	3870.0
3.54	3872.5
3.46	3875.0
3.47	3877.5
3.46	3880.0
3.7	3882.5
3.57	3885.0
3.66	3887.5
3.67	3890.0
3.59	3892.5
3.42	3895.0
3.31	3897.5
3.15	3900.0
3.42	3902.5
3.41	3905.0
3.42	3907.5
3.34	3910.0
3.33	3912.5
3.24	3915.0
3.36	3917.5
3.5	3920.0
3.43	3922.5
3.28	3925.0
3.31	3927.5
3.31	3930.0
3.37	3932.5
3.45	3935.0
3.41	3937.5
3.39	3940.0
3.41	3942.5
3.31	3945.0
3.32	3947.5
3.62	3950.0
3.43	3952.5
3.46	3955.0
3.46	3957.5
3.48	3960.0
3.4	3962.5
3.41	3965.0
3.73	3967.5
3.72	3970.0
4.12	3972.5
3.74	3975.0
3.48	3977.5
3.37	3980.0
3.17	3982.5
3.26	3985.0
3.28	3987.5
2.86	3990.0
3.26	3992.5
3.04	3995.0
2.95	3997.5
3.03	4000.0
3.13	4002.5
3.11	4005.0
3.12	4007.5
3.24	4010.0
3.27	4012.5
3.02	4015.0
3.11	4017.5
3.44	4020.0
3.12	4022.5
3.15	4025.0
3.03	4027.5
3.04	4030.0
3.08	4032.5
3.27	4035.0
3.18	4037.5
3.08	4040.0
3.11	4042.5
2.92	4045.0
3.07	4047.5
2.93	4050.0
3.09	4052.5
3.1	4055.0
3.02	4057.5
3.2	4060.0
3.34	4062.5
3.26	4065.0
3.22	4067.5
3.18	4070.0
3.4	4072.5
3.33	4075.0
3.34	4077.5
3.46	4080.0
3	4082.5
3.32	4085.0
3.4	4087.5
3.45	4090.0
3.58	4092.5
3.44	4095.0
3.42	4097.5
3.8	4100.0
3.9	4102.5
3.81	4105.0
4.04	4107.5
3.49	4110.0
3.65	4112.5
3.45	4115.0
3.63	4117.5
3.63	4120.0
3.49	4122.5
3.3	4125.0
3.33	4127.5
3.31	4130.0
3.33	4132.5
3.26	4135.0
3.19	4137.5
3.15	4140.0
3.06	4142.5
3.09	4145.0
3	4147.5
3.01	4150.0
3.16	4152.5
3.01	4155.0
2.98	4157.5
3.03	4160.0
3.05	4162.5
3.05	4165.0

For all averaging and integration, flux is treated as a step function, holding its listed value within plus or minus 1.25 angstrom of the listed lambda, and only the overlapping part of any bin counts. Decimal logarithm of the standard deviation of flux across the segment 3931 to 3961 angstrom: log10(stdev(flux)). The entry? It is -1.1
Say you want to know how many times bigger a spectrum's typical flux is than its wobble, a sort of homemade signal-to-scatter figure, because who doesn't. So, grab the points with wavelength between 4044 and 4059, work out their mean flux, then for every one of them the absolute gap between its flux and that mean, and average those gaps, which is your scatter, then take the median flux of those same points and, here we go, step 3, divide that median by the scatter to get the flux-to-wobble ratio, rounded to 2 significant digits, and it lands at 47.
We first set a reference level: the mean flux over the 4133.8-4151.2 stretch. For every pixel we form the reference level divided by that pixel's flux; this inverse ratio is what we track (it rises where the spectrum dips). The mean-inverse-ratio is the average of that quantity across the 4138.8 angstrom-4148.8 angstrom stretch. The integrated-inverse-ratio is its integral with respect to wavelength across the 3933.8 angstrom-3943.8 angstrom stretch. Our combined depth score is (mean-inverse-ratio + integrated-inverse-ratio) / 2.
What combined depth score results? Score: 5.06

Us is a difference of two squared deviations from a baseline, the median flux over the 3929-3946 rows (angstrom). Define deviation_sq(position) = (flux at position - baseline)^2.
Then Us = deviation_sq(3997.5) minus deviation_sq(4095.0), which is 0.19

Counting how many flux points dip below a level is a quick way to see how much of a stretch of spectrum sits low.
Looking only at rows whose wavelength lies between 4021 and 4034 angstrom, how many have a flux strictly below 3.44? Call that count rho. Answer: 5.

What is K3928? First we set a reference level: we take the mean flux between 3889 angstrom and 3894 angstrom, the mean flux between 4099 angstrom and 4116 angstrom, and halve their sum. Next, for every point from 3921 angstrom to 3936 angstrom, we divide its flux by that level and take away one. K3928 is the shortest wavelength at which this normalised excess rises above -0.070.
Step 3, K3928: 3922.5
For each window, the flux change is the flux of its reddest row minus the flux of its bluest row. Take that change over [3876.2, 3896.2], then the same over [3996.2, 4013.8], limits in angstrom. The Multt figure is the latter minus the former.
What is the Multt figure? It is 0.4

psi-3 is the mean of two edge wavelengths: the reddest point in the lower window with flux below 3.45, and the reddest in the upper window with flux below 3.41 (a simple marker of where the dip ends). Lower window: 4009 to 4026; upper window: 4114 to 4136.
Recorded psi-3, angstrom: 4080.0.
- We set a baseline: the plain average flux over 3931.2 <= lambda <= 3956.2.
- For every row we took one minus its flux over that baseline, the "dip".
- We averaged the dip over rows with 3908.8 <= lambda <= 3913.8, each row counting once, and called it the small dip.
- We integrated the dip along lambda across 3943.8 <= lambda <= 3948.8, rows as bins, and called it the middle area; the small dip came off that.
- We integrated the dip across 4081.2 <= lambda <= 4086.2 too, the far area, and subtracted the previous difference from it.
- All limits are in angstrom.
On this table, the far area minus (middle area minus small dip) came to 0.3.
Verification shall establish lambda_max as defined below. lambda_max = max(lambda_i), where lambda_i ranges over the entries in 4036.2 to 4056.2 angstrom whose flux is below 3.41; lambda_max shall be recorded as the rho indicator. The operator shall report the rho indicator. 4055.0 angstrom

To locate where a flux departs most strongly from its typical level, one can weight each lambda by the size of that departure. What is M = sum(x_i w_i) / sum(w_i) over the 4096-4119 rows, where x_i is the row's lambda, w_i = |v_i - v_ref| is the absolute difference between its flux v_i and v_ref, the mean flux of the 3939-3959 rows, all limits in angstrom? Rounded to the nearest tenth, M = 4106.4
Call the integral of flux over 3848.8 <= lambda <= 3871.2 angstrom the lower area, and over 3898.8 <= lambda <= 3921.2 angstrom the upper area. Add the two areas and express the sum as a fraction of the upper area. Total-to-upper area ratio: 2.10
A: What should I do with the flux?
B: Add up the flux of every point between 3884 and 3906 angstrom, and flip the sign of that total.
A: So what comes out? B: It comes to -31.2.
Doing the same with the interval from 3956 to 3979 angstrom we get -32.5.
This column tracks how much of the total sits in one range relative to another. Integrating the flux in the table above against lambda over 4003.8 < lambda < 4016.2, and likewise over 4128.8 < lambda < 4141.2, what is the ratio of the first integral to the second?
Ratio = 0.97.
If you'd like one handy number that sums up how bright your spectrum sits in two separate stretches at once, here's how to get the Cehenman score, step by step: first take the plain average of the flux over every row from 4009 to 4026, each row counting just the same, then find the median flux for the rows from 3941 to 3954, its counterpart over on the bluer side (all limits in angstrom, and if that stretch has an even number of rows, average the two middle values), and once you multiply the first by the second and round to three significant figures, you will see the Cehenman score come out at 10.9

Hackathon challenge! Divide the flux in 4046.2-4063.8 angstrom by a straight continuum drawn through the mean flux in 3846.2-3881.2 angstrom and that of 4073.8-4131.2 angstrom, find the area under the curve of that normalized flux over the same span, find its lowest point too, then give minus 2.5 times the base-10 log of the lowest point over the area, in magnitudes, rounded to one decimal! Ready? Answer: 3.2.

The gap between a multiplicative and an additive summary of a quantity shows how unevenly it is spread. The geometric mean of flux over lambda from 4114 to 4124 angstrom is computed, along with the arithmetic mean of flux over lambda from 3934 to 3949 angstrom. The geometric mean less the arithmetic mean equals 0.2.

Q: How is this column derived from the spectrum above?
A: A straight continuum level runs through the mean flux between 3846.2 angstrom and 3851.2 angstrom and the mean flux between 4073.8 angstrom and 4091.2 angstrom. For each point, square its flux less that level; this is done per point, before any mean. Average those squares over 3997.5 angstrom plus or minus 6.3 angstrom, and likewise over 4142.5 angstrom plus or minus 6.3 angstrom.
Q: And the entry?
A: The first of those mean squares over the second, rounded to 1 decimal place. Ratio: 4.1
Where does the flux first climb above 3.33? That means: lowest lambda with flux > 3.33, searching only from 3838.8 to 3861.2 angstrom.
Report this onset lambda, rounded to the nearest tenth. 3840.0 angstrom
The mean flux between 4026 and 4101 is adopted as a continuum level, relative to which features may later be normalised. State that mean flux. 3.2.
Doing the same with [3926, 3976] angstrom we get 3.5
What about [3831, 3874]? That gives 3.6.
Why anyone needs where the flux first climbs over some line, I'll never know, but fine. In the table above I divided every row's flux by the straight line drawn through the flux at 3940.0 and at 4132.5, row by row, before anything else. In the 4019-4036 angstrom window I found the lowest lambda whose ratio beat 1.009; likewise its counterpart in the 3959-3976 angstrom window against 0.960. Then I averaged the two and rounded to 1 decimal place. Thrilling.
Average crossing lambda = 3990.0 angstrom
